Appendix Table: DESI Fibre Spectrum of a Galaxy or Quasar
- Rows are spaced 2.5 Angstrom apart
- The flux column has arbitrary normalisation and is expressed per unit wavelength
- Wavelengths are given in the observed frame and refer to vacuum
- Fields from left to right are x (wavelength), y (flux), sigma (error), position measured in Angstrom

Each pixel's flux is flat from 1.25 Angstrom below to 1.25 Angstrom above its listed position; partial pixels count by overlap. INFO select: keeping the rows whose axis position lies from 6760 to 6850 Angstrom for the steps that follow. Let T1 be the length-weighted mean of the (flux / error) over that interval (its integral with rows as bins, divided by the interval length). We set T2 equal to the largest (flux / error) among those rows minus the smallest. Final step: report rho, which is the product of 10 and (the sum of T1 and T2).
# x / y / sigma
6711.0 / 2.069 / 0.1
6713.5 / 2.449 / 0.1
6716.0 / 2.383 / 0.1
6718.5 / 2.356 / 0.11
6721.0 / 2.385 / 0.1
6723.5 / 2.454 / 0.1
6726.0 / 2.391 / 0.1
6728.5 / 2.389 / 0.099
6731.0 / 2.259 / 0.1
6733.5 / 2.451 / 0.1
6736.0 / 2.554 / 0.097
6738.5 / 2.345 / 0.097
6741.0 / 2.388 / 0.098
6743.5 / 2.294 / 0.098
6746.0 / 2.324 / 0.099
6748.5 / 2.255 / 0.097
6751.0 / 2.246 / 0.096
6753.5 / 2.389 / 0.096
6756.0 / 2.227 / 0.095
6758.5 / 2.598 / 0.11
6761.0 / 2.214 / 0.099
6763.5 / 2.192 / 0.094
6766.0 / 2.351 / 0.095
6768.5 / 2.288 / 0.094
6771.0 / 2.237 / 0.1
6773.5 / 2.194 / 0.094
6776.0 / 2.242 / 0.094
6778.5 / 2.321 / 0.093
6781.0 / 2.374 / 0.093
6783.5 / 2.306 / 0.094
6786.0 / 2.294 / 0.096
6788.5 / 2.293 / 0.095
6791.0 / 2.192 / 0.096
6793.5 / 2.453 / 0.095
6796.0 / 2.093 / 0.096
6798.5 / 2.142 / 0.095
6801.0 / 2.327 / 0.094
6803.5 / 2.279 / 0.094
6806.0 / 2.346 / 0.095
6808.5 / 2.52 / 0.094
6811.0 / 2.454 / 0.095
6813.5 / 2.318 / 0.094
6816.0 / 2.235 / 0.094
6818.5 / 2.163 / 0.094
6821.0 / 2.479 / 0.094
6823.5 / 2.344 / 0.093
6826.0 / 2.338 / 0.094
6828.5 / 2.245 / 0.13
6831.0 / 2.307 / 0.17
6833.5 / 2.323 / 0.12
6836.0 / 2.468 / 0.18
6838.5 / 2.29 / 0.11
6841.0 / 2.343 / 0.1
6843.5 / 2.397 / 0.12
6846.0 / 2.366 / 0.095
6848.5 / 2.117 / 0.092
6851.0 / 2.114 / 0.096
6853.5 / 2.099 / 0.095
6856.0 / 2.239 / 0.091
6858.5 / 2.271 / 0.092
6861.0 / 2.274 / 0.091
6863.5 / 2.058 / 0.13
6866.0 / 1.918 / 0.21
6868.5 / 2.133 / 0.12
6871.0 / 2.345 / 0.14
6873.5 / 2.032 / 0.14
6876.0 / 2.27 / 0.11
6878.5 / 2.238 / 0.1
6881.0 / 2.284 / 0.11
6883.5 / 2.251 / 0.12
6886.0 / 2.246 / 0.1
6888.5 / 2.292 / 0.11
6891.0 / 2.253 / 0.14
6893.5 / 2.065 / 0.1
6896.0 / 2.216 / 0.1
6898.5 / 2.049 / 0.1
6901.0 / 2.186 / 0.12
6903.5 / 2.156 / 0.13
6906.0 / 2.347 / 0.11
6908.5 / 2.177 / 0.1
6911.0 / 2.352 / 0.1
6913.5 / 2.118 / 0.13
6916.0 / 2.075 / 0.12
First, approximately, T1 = 23.1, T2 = 13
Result 363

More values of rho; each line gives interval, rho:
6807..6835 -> 360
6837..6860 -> 277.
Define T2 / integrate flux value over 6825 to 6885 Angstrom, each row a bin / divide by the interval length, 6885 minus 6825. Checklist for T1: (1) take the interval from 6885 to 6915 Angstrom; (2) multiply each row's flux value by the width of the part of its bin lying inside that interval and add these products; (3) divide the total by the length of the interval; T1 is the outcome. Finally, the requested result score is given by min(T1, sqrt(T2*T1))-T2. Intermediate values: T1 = 2.20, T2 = 2.24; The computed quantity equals -0.03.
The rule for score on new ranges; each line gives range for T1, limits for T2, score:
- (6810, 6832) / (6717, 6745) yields -0.07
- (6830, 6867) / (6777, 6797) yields -0.05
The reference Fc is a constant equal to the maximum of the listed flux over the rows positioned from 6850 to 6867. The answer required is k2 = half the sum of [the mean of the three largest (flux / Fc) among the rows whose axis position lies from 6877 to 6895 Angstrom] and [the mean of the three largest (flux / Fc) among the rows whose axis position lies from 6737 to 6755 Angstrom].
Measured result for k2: 1.023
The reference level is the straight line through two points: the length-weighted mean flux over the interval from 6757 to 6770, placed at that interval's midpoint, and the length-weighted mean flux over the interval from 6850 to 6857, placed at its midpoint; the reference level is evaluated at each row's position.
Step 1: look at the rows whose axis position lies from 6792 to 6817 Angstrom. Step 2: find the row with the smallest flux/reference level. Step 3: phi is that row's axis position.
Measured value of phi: 6796.0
